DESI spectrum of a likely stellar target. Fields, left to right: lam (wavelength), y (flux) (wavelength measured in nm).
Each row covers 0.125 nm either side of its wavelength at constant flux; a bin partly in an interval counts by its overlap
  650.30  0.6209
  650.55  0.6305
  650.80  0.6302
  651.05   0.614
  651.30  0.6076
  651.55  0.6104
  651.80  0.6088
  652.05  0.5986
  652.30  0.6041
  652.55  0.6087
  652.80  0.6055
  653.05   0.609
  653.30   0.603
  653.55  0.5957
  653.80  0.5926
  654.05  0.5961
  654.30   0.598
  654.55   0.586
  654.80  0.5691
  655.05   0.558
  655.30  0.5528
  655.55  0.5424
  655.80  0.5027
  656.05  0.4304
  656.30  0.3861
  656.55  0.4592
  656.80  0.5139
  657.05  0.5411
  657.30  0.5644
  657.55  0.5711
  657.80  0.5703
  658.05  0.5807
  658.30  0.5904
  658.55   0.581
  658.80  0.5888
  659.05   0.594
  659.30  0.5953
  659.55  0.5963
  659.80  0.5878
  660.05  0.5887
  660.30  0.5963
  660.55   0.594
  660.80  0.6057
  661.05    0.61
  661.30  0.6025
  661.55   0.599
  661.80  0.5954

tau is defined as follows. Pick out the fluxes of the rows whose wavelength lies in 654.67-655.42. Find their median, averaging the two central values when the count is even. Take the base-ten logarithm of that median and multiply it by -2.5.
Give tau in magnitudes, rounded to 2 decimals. 0.63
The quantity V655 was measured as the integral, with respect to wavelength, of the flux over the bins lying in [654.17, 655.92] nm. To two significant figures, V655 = 0.98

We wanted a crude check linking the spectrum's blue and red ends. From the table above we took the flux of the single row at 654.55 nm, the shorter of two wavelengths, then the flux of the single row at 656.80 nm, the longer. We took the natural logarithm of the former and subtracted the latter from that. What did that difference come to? -1.05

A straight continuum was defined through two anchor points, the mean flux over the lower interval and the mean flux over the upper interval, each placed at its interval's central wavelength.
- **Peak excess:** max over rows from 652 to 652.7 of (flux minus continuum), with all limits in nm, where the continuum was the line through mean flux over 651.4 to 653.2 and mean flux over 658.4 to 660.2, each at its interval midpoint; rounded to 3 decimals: 0.003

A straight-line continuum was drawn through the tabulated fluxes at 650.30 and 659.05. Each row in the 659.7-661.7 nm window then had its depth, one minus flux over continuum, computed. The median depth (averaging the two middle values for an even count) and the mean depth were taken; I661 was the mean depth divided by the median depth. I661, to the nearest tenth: 1.0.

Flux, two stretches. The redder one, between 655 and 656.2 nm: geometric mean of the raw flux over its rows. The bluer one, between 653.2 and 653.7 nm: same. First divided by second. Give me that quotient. 0.86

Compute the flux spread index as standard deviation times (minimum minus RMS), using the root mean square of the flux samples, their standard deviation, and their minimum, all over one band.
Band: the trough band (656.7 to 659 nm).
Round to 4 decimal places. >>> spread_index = -0.0013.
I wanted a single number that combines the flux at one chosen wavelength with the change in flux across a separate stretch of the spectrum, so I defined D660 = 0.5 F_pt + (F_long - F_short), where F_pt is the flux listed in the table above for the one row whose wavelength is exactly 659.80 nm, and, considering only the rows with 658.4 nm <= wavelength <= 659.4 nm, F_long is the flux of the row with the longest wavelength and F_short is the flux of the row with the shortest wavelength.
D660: 0.308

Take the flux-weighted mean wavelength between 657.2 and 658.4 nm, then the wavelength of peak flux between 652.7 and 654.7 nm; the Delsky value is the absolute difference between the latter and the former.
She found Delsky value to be 4.76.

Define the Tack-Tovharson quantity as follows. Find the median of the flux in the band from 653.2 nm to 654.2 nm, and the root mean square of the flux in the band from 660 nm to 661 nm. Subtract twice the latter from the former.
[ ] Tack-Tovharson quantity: -0.60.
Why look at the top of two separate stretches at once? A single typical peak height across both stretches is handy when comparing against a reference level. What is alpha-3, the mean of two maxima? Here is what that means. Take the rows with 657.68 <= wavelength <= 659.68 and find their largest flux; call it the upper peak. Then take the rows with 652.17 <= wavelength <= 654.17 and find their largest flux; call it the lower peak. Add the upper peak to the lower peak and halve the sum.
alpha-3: 0.603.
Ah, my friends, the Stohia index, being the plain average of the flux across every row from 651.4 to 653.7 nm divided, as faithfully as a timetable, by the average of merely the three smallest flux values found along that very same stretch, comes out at 1.01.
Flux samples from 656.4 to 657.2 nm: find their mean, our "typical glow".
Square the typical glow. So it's 0.25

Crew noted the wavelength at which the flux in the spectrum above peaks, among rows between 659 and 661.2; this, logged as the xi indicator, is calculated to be 661.05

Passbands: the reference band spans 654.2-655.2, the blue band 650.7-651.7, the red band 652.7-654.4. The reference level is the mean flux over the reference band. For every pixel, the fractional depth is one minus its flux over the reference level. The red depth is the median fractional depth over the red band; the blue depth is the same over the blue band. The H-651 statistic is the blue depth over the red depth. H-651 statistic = 2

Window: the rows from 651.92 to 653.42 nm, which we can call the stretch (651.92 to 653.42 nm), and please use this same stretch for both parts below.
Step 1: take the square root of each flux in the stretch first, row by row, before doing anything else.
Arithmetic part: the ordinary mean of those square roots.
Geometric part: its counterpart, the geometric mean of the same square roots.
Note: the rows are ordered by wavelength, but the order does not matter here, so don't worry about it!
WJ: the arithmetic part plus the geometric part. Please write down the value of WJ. 1.56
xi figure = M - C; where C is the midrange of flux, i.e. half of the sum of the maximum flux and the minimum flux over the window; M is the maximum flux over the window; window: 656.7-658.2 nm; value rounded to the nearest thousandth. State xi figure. 0.033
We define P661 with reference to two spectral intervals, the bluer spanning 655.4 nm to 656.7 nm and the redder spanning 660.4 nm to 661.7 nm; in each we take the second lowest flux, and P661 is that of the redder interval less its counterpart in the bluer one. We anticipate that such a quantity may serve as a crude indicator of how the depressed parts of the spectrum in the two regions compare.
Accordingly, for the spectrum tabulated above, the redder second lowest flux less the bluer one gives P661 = 0.17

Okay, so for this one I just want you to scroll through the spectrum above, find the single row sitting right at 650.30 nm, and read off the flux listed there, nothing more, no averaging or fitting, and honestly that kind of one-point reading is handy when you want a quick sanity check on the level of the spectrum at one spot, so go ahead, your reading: 0.6209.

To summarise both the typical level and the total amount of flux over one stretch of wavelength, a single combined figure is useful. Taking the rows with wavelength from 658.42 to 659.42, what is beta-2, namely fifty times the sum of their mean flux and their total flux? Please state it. 147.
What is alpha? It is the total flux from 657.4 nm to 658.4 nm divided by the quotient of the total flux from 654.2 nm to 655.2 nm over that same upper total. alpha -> 2.31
